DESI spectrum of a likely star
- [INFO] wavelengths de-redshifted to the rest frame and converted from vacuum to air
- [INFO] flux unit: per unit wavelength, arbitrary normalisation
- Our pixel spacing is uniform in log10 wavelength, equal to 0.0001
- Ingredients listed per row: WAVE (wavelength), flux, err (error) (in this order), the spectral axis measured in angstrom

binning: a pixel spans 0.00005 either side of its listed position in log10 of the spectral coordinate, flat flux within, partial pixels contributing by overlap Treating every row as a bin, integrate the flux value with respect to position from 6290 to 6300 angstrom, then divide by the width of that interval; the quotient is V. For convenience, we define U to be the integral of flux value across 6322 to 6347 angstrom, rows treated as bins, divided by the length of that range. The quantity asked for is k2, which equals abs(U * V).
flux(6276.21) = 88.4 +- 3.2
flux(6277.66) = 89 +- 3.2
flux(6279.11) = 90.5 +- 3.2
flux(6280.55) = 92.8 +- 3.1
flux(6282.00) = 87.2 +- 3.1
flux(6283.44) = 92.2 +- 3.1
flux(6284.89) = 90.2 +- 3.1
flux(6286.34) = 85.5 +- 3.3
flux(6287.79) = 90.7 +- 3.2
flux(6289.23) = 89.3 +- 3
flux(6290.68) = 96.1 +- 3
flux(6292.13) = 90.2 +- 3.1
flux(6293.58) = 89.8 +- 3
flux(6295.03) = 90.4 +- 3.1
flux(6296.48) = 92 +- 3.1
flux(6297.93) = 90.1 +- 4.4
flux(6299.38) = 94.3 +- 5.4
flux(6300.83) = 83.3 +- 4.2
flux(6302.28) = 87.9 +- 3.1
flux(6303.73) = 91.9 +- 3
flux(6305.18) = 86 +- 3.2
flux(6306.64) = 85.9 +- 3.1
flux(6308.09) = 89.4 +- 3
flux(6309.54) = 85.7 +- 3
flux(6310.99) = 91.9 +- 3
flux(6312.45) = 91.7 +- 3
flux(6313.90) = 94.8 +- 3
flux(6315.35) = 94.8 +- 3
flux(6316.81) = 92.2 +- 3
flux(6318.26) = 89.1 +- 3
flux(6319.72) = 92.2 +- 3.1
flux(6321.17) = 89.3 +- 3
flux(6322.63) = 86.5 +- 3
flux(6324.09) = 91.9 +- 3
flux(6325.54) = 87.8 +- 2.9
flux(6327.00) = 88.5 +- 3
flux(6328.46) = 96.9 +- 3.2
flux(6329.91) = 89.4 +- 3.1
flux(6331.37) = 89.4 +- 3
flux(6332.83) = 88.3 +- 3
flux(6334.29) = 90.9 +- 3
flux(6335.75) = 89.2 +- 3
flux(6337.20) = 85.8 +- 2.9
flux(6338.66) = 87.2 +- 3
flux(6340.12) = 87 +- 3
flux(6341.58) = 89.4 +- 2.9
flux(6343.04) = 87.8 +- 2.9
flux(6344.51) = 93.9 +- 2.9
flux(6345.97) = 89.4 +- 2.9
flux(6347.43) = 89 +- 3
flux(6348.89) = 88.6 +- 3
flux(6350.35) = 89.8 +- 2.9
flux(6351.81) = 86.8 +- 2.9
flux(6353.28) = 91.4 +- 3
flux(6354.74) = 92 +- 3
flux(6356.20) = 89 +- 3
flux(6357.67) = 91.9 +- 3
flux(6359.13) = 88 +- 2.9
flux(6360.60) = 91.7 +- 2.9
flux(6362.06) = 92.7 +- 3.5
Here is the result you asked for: 8201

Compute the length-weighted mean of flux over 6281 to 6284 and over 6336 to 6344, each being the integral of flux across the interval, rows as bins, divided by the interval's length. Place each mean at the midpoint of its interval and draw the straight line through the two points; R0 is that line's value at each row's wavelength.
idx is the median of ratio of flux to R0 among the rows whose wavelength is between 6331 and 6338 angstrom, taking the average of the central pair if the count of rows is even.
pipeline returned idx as 1.02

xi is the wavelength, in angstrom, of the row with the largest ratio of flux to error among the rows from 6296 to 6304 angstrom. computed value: 6303.73 angstrom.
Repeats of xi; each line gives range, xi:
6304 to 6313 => 6310.99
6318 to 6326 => 6324.09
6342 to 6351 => 6344.51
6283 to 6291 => 6290.68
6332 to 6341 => 6334.29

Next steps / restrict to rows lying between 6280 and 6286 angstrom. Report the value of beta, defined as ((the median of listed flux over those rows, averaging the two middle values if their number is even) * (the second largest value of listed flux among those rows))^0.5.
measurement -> 91.7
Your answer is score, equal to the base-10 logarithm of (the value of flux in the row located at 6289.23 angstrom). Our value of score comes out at 1.95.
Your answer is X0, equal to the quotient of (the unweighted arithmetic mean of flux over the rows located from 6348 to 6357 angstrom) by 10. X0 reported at 8.96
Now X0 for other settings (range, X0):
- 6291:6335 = 9.01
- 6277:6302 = 9.02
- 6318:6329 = 9.03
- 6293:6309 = 8.92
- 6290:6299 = 9.14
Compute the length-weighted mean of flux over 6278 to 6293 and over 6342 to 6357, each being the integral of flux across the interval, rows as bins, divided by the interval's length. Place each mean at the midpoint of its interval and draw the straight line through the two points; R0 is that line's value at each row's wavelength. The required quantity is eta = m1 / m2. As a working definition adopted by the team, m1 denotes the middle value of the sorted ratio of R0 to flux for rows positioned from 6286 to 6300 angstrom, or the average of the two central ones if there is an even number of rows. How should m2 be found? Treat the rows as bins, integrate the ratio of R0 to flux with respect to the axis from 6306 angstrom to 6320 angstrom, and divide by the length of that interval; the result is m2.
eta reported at 1.01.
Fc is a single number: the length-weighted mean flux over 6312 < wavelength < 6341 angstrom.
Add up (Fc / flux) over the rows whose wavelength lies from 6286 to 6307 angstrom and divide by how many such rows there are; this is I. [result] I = 1.01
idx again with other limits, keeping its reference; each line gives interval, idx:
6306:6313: 1.01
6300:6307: 0.97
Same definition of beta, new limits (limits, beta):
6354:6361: 91.8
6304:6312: 87.7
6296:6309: 90.7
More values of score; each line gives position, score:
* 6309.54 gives 1.93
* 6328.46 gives 1.99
